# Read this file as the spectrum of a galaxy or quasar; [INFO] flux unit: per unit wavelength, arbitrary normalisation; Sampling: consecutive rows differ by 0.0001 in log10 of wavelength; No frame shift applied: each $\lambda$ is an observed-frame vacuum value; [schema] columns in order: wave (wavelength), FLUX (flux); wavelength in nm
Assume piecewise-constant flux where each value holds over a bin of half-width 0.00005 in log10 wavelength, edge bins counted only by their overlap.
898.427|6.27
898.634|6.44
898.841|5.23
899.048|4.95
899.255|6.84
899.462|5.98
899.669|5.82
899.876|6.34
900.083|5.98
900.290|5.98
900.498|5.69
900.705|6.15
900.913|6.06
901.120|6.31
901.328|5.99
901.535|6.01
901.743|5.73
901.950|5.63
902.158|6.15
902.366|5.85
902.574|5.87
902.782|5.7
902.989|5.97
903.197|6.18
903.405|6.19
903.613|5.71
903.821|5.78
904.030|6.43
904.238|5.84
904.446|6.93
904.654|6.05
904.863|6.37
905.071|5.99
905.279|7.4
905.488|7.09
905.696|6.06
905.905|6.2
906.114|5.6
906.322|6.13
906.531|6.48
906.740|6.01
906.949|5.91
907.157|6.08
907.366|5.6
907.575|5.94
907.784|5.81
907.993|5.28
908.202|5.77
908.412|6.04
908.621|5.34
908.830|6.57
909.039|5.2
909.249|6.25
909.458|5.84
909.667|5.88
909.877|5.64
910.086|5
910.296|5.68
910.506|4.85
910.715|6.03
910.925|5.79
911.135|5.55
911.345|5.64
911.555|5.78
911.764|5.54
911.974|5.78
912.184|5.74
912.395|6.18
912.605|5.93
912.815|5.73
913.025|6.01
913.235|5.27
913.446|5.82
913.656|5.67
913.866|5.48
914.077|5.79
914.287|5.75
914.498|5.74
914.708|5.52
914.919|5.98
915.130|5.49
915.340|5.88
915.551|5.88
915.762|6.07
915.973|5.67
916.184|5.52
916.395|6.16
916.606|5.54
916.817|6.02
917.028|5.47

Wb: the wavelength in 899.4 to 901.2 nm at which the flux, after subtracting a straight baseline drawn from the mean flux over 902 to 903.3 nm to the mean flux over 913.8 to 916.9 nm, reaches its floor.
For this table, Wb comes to 900.498 nm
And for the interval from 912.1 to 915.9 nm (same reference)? 913.235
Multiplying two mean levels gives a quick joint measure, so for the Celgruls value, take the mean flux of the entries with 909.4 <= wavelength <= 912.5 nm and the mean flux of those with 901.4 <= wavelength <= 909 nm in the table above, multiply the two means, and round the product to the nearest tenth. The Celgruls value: 34.2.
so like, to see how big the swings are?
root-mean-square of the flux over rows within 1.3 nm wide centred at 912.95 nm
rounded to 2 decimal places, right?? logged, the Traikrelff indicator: 5.83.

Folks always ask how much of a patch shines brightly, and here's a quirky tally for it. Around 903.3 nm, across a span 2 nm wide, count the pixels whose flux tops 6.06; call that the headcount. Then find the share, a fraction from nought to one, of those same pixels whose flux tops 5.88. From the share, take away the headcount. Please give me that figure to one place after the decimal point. -2.6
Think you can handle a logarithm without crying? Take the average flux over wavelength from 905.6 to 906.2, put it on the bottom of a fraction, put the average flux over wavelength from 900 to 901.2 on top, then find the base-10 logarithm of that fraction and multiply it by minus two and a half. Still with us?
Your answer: -0.01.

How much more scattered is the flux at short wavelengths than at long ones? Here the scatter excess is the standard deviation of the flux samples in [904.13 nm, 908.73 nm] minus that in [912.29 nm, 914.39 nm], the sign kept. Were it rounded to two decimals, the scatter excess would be 0.26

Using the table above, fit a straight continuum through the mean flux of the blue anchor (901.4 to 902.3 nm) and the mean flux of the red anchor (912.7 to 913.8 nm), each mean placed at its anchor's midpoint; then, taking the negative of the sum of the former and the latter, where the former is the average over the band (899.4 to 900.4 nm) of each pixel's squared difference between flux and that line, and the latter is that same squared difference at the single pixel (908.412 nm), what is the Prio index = -0.11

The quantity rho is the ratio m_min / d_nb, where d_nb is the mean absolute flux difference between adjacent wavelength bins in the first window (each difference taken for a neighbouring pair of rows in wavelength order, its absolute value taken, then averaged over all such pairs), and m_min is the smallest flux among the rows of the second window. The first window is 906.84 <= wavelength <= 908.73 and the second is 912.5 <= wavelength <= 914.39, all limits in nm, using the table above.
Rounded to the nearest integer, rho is 14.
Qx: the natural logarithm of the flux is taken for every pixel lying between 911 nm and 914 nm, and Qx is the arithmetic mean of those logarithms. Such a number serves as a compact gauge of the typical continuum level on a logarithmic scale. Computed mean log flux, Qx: 1.744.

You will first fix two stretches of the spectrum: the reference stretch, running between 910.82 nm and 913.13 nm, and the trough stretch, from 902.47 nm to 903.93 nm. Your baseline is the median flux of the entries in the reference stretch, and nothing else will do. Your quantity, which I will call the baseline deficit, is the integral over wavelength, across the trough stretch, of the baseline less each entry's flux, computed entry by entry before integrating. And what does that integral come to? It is -0.20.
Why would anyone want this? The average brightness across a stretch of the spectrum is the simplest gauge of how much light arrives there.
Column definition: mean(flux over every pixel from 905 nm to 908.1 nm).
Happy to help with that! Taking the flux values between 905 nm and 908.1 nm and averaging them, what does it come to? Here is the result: 6.11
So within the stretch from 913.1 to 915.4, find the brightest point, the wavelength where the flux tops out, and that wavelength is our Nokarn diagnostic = 914.919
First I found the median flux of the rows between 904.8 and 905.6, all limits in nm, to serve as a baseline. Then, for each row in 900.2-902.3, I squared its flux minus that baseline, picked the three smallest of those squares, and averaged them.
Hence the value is 0.3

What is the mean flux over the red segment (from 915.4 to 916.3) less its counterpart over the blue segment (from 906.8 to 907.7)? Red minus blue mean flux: -0.1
